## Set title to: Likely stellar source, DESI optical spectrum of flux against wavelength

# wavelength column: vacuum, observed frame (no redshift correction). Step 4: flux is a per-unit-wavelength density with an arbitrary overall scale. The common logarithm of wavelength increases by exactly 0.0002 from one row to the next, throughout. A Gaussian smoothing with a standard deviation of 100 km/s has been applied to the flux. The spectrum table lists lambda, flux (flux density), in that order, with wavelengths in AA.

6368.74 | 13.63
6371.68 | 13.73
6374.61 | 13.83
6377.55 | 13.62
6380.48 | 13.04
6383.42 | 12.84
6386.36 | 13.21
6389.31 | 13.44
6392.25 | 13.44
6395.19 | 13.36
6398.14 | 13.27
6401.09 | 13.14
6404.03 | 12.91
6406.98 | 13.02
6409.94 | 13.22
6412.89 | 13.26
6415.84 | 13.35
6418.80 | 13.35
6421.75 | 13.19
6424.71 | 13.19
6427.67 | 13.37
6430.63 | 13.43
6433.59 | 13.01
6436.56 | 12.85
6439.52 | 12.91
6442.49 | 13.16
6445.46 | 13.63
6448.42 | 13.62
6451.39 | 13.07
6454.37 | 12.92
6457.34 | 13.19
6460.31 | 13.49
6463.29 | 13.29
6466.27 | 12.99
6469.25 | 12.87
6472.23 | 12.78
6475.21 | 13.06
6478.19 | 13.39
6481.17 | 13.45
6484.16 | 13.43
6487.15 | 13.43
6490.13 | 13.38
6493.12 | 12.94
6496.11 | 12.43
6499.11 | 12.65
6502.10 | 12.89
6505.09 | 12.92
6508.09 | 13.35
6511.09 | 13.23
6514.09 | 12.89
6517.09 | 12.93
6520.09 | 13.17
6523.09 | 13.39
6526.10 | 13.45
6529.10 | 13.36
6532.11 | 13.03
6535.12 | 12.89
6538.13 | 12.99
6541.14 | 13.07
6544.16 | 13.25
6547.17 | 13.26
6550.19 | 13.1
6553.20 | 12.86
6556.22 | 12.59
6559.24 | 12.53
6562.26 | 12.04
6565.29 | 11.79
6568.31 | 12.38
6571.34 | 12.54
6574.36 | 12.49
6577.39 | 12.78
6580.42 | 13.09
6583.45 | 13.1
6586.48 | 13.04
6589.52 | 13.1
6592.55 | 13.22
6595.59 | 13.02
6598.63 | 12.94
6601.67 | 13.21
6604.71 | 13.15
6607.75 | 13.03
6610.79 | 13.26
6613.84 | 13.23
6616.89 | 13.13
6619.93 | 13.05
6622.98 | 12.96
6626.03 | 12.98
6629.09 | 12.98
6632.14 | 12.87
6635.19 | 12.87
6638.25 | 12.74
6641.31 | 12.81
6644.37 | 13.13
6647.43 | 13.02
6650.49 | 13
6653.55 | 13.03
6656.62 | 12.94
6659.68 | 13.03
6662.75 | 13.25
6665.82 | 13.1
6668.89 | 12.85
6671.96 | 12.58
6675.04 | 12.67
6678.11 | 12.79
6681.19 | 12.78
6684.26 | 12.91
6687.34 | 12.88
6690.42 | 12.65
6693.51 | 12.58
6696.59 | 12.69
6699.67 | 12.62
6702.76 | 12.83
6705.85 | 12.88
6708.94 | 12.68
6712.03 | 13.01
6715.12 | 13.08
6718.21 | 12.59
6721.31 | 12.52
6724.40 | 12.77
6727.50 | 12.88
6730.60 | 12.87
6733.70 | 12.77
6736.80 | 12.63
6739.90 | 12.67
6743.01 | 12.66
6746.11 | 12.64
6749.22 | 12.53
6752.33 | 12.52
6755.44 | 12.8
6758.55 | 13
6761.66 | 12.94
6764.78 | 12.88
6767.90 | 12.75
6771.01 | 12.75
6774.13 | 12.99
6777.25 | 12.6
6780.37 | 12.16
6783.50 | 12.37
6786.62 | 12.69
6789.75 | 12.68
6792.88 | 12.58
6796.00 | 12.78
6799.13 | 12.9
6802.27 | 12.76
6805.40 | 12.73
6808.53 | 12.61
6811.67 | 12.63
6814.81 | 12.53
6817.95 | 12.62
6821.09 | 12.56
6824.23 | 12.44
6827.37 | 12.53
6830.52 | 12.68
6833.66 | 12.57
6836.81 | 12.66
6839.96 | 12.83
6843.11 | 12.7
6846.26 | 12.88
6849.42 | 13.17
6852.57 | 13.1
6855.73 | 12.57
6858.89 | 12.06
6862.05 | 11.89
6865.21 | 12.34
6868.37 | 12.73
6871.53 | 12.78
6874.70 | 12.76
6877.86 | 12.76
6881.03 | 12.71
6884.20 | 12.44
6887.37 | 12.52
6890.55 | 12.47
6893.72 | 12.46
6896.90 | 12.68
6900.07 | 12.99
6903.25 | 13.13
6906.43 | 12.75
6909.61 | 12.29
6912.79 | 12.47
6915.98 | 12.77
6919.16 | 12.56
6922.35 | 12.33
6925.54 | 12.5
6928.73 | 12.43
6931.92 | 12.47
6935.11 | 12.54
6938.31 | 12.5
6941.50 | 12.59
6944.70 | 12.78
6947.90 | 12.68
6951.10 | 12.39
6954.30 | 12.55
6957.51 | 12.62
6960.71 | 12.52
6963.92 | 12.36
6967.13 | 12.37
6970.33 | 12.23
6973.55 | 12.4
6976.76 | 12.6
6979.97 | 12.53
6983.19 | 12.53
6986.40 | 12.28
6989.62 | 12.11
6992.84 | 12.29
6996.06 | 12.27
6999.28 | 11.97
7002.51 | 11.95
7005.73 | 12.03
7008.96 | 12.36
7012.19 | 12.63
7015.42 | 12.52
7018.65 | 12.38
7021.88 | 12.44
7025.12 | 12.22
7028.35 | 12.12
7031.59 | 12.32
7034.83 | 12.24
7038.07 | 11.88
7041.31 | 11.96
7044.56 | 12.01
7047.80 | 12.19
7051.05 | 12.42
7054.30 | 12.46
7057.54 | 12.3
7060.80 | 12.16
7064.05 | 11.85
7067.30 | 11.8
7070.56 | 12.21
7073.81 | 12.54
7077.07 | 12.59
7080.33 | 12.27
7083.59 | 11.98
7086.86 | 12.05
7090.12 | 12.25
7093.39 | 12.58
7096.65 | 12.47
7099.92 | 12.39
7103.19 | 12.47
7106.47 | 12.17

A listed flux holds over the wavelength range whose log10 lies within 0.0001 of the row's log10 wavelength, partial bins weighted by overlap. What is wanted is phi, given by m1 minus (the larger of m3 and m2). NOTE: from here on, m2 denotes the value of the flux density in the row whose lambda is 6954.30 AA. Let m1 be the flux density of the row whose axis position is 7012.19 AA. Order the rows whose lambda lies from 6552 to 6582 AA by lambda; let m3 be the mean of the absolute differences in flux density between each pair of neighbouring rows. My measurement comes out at 0.1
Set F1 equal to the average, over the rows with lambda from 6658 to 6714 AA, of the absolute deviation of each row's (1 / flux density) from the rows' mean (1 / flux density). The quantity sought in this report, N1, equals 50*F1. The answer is 0.046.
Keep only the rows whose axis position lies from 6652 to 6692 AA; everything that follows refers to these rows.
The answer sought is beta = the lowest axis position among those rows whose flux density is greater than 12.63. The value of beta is 6653.55 AA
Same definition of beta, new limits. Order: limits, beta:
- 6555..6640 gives 6577.39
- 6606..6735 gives 6607.75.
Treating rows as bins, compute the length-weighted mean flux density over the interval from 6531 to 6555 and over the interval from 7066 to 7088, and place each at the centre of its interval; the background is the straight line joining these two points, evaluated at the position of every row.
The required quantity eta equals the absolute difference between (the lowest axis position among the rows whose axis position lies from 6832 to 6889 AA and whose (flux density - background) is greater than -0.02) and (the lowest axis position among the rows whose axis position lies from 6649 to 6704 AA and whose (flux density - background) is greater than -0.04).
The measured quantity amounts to 186.3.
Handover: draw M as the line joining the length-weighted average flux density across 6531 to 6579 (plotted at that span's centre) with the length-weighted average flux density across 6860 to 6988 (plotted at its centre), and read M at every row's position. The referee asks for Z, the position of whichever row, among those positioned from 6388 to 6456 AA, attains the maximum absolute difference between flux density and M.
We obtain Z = 6445.46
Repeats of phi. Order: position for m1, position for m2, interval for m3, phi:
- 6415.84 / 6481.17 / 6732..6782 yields -0.1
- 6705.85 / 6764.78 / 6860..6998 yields 0.0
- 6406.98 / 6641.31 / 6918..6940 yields 0.2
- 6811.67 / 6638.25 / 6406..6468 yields -0.1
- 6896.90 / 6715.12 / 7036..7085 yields -0.4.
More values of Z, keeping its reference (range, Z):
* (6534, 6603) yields 6565.29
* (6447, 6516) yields 6448.42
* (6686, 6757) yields 6715.12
